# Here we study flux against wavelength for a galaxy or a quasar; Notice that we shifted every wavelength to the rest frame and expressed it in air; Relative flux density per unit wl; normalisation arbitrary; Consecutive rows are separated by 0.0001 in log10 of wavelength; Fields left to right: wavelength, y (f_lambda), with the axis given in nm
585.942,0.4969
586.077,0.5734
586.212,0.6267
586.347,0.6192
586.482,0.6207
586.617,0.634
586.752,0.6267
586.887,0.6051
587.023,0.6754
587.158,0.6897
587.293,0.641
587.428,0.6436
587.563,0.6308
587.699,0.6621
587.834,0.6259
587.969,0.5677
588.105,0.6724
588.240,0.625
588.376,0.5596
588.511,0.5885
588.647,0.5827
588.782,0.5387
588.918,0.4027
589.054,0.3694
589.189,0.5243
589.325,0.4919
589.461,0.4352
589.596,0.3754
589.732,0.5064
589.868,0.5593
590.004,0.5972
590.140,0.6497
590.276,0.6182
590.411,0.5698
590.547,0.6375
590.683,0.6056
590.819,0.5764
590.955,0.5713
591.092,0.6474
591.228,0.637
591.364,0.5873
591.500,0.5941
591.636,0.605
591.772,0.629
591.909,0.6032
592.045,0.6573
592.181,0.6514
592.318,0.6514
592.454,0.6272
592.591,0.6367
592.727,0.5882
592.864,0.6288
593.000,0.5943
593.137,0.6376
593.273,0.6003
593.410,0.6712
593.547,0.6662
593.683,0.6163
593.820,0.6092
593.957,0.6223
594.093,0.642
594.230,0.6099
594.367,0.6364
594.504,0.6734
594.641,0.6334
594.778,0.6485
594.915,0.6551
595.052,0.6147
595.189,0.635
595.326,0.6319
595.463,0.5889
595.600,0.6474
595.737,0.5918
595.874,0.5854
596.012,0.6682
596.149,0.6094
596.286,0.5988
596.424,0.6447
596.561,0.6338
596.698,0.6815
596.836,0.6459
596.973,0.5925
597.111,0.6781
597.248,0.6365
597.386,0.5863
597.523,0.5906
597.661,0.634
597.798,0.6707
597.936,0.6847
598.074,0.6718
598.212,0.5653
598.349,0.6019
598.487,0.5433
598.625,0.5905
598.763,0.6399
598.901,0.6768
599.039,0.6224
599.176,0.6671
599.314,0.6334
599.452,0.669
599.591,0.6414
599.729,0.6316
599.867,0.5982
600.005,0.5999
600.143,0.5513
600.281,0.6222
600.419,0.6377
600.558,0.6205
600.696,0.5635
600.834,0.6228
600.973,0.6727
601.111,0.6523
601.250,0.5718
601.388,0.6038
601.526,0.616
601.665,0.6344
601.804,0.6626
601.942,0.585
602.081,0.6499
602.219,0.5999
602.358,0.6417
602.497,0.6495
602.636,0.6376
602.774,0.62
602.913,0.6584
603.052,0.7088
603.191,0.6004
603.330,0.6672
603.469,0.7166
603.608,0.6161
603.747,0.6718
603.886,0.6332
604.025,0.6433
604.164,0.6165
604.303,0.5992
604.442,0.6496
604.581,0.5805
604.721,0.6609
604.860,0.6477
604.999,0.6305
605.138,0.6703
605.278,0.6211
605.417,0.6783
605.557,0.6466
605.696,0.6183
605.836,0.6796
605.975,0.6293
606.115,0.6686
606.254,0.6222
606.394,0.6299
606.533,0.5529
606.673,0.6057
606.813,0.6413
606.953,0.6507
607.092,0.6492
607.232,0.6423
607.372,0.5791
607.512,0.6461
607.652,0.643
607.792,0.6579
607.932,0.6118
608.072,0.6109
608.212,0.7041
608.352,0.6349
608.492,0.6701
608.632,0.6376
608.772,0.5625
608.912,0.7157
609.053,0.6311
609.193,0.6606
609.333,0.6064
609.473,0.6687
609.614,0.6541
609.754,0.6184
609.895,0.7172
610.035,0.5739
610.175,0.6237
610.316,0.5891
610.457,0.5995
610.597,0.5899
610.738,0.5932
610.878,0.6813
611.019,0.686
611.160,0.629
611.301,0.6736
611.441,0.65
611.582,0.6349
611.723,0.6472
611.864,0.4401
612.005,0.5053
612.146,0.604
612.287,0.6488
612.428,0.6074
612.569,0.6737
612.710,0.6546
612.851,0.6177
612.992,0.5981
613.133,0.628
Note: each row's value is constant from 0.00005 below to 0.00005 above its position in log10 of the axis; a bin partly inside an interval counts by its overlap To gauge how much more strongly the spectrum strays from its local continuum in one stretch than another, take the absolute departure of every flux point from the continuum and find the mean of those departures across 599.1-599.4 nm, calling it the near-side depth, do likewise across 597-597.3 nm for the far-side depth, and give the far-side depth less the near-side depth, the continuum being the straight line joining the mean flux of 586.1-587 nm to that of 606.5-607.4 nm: 0.007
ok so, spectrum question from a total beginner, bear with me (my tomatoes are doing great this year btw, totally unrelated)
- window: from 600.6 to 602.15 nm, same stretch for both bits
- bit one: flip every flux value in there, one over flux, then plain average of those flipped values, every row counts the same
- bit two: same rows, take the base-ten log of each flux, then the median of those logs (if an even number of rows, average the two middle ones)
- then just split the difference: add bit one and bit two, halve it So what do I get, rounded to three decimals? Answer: 0.705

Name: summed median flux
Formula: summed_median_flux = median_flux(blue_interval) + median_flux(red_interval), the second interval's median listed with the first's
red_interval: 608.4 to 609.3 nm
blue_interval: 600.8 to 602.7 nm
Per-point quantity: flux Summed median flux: 1.29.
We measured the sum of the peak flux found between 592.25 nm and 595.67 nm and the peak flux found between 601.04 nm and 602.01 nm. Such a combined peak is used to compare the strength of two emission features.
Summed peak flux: 1.34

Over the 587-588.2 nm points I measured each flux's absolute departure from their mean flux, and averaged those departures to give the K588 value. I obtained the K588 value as 0.026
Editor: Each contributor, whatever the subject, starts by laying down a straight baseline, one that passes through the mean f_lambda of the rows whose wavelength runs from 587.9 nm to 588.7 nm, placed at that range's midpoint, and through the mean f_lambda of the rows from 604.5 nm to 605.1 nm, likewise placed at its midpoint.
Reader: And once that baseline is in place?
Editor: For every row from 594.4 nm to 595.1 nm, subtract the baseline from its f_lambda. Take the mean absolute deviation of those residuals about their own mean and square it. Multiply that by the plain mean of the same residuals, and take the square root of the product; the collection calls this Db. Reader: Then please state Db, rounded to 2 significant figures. 0.0031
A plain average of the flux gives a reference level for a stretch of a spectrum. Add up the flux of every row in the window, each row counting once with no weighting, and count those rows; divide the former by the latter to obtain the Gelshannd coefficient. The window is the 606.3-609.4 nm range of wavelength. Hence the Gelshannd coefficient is 0.63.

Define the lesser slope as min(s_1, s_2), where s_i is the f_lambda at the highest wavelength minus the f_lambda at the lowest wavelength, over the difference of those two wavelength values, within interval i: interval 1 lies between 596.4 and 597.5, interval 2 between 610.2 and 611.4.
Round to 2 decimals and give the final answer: -0.06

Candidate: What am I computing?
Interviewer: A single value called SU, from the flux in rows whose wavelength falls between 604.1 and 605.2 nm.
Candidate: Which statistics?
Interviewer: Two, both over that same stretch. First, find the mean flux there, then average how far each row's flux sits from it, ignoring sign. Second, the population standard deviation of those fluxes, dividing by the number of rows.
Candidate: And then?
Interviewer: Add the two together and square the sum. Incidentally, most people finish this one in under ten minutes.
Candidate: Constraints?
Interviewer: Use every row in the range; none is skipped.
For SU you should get 0.0030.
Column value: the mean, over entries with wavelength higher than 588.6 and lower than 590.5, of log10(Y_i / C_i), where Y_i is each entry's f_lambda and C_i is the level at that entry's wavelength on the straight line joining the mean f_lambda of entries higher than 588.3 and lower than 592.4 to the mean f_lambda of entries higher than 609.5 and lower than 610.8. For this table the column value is -0.046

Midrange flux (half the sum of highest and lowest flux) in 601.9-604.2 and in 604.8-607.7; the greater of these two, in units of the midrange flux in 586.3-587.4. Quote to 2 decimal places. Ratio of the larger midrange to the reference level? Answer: 1.01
